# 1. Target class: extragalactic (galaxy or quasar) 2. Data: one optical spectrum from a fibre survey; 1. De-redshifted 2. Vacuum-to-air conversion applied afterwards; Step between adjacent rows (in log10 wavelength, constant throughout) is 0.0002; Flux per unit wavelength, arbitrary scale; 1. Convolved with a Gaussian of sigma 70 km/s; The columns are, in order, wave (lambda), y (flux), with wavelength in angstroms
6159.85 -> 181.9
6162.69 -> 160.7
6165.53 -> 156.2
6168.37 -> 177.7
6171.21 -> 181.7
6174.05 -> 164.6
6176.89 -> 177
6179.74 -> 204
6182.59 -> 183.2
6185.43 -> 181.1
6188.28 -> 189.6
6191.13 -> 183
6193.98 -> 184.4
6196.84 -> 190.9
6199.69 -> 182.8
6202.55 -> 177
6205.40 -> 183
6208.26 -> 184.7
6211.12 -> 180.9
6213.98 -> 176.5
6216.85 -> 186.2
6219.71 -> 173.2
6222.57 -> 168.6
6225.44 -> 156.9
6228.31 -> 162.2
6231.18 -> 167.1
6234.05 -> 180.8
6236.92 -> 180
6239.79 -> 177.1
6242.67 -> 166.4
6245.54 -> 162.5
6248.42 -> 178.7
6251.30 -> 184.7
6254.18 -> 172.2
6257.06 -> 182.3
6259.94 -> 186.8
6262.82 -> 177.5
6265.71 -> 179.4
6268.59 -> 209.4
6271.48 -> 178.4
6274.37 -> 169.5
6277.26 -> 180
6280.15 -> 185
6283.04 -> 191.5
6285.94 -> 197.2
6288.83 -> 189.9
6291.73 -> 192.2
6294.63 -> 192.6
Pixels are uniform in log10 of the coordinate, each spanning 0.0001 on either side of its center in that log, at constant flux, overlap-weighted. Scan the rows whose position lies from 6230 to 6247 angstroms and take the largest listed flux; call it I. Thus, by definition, 180.8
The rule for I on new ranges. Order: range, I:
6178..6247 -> 204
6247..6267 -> 186.8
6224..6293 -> 209.4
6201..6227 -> 186.2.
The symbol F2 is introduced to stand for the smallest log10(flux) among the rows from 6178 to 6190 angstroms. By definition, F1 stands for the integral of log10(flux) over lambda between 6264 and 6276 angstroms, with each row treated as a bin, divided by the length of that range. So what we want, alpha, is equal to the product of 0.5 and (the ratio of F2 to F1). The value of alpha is 0.499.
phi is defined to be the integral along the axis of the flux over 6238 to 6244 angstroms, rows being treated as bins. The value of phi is 1034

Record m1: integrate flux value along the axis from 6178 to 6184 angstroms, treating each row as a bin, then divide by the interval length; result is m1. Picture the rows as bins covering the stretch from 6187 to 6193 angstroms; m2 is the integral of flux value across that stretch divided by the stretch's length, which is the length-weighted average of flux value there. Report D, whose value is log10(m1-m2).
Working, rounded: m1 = 192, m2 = 186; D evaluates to 0.8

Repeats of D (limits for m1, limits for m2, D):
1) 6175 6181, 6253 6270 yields 0.5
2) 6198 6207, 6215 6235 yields 1.0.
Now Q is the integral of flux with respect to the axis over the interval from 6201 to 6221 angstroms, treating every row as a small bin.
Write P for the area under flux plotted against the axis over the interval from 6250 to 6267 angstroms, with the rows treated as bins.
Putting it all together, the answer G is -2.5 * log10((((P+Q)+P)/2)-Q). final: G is -7.8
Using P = 3068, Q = 3605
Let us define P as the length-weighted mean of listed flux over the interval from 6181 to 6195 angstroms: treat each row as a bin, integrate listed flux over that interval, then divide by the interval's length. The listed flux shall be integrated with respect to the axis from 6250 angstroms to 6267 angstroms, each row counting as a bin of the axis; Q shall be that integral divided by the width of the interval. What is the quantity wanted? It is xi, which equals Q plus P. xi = 365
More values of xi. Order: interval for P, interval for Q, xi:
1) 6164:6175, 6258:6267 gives 352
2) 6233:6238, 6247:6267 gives 361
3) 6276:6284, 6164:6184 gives 363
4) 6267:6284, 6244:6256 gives 360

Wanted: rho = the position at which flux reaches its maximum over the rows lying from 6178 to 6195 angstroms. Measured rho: 6179.74 angstroms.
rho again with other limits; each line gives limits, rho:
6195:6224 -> 6196.84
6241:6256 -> 6251.30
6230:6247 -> 6234.05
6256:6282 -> 6268.59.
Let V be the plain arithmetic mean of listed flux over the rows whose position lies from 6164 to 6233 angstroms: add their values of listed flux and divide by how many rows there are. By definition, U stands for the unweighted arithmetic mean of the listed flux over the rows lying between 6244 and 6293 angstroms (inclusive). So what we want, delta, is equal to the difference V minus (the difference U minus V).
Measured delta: 173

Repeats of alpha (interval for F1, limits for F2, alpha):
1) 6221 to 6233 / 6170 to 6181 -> 0.500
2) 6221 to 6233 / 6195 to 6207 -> 0.507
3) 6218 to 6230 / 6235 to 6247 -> 0.498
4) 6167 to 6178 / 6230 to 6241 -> 0.495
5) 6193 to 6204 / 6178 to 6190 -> 0.499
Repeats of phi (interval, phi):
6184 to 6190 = 1113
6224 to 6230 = 958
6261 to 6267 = 1073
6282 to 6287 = 971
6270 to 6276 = 1045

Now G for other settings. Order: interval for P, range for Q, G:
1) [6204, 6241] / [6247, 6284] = -8.7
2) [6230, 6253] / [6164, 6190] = -8.1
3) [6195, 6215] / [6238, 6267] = -7.6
